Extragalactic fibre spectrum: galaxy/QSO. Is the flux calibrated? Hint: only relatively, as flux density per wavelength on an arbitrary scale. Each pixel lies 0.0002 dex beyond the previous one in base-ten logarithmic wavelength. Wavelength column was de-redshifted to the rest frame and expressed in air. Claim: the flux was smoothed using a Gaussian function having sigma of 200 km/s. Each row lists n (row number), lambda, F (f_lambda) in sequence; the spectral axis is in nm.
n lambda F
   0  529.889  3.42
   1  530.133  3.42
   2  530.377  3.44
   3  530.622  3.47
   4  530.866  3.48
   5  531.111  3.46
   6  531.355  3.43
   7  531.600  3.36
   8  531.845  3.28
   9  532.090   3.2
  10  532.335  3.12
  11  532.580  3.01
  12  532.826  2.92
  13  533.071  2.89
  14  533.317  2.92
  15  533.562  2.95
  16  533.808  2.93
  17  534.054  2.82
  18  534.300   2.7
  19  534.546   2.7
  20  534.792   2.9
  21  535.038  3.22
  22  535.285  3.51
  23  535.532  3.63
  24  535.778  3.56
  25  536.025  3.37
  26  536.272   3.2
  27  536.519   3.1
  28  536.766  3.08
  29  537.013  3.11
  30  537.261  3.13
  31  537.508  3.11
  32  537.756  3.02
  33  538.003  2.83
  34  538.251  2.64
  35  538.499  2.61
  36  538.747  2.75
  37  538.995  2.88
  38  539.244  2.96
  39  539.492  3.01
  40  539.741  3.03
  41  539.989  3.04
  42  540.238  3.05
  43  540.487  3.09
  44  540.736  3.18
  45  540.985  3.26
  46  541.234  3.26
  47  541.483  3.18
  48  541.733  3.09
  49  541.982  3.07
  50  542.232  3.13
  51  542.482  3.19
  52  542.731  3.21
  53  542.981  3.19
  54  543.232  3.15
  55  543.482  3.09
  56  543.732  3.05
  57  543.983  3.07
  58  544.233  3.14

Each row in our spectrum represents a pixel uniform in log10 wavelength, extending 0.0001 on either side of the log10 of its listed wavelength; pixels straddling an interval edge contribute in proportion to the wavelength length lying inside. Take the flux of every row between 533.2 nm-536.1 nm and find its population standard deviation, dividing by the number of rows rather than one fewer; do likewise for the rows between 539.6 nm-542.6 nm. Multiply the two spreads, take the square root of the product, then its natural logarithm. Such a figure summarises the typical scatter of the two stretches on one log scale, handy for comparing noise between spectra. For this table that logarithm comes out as -1.8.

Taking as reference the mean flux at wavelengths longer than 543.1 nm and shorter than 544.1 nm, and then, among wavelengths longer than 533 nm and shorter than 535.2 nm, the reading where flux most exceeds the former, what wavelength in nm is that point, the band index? 535.038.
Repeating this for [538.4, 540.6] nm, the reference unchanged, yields 540.487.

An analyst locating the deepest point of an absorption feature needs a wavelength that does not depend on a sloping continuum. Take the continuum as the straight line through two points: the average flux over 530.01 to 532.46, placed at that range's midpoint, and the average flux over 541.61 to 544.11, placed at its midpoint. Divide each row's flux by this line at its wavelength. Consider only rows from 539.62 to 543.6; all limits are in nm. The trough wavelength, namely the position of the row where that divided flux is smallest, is 539.741 nm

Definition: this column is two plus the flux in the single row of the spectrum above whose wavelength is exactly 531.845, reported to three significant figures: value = 5.28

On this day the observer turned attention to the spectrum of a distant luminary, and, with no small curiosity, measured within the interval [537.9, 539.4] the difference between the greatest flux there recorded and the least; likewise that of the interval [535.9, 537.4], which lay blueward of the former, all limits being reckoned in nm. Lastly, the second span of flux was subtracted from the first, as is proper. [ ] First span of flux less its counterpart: 0.1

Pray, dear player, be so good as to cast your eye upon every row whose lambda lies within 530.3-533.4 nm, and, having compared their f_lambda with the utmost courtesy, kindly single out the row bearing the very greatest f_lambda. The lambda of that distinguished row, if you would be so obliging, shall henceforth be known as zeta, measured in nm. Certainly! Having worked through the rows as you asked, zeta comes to 530.866 nm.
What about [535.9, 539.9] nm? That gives 536.025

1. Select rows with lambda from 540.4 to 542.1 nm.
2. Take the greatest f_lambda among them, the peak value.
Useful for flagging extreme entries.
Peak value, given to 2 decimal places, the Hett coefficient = 3.26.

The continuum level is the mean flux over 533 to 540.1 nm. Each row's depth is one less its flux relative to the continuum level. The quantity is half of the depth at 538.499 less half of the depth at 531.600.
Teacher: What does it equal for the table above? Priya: 0.12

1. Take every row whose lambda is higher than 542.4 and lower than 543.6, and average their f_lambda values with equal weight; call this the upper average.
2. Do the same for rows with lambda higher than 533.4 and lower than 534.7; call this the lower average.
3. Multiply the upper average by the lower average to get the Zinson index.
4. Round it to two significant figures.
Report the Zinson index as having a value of 8.9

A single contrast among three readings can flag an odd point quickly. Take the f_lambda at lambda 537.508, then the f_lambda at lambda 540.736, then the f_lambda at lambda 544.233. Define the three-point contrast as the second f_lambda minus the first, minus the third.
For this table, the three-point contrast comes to -3.1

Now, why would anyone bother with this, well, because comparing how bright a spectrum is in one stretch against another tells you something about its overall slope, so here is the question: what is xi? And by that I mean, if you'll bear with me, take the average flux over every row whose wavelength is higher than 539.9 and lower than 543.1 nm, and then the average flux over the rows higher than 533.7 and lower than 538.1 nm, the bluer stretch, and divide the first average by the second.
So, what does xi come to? 1.01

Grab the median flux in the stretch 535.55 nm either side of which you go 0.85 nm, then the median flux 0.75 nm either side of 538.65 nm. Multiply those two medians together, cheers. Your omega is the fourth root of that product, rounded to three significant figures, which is 1.75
